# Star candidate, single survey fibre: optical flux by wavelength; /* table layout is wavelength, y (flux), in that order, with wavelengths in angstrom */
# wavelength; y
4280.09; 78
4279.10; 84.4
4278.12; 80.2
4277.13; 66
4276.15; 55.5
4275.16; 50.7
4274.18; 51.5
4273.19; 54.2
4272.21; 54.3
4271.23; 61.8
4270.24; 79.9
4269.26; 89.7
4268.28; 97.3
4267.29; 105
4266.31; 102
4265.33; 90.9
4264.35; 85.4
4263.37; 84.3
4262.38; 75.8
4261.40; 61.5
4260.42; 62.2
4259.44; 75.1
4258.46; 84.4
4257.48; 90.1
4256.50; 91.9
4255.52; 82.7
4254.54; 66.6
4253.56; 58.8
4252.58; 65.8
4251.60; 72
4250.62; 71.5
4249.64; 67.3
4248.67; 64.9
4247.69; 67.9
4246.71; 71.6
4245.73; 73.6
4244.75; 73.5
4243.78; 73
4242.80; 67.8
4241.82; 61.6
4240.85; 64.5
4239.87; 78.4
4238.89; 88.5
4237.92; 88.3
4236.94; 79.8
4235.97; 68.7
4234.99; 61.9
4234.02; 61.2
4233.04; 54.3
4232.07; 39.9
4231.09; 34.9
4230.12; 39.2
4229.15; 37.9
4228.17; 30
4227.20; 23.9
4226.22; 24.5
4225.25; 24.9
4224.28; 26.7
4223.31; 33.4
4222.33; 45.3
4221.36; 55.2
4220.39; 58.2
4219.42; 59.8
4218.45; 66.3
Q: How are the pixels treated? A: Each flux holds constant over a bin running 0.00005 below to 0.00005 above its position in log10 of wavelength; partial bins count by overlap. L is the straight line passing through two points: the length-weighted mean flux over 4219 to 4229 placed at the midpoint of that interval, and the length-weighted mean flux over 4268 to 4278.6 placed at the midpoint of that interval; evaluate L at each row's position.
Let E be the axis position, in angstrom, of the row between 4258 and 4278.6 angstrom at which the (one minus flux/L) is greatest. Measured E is 4275.16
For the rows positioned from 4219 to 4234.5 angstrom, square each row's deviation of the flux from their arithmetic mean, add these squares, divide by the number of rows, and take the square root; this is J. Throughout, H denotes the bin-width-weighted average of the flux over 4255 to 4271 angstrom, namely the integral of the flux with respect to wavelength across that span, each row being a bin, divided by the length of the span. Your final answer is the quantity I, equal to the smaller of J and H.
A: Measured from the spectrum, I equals 13.0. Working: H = 84.5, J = 13.0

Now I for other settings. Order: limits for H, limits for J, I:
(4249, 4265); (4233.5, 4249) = 8.4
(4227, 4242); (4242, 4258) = 8.6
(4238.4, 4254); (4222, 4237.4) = 16.8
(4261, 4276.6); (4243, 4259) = 9.0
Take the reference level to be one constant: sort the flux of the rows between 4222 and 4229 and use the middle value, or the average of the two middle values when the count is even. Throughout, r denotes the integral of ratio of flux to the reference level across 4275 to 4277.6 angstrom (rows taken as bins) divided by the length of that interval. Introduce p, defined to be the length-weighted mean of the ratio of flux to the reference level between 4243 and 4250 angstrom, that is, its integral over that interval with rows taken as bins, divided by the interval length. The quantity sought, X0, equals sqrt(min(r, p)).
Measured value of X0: 1.48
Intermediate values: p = 2.6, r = 2.2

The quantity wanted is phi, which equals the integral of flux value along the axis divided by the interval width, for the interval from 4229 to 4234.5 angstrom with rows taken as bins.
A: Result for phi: 45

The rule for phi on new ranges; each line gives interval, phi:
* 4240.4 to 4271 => 77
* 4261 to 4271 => 87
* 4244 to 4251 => 70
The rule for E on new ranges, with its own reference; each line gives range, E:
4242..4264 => 4261.40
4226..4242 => 4227.20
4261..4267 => 4261.40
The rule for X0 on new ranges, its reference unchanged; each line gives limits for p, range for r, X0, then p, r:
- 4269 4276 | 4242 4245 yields 1.52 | 2.3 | 2.6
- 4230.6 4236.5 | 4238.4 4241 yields 1.42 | 2.0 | 2.9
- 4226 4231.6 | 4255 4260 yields 1.10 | 1.2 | 3.2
